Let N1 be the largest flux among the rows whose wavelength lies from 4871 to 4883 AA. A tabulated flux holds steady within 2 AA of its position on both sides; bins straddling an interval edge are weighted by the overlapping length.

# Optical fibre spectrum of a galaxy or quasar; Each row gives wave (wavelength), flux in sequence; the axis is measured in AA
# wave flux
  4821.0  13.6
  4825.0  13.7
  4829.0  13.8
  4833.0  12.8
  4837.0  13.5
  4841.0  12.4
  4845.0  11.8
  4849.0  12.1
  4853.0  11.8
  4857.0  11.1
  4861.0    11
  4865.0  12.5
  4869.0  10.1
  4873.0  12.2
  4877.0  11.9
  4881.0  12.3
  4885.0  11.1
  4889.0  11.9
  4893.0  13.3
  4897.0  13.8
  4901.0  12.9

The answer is 12.3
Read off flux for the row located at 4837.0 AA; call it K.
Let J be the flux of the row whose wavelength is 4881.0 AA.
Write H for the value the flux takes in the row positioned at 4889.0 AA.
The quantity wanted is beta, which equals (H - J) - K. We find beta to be -13.9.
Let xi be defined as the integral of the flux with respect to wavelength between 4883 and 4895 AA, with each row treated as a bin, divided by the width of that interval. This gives 12.1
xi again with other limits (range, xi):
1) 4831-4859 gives 12.2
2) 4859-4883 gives 11.7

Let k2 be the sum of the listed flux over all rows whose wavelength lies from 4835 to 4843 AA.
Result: 25.9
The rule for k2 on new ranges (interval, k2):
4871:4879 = 24.1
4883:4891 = 23.0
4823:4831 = 27.5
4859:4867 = 23.5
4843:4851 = 23.9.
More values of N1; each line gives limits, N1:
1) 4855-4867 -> 12.5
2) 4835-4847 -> 13.5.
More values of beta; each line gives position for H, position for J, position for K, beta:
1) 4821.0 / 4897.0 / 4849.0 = -12.3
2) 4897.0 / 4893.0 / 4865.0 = -12.0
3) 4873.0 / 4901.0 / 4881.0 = -13.0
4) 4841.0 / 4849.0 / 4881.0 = -12.0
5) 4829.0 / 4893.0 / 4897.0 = -13.3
